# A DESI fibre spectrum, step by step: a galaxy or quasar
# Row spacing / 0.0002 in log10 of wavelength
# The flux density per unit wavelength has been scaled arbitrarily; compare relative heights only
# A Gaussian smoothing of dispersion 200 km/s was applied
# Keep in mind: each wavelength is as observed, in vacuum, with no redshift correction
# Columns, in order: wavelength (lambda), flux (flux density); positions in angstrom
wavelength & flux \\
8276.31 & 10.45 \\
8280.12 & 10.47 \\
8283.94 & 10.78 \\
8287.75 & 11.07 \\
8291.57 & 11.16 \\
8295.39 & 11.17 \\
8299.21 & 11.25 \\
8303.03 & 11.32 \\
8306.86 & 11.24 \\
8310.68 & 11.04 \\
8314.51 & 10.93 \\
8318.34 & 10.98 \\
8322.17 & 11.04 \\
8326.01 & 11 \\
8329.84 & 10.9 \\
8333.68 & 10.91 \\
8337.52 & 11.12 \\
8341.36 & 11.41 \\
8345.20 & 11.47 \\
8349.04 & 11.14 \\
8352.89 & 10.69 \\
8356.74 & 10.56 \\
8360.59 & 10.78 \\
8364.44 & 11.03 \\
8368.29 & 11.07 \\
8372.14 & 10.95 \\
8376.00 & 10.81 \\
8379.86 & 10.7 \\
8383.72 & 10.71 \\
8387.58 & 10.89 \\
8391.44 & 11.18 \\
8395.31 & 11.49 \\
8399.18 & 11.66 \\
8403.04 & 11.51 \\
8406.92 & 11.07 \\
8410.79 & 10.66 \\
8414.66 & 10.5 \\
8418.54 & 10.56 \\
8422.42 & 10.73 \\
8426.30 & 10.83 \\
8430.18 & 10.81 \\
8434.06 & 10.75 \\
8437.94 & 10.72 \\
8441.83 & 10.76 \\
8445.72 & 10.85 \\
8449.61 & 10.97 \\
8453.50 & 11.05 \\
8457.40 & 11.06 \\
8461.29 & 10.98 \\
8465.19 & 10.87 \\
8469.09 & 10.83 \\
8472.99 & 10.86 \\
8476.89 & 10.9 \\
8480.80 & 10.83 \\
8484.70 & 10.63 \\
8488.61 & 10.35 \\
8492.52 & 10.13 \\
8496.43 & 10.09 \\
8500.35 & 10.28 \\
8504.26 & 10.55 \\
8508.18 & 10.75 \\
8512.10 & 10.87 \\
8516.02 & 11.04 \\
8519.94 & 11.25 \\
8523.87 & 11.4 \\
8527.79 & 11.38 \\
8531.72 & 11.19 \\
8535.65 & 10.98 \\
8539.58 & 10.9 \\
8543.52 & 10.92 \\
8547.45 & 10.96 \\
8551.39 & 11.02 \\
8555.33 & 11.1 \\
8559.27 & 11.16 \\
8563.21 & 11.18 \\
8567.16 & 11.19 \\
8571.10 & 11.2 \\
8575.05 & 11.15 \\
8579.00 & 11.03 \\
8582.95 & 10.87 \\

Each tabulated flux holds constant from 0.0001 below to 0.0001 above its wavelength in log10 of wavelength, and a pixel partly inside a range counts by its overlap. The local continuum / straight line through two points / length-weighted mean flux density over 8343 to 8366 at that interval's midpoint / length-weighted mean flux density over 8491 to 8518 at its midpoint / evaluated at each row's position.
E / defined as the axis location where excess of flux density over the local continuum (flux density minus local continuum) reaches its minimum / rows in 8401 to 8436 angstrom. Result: 8414.66 angstrom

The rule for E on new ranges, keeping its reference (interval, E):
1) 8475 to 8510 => 8496.43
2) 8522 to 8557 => 8539.58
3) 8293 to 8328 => 8314.51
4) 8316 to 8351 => 8329.84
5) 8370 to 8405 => 8379.86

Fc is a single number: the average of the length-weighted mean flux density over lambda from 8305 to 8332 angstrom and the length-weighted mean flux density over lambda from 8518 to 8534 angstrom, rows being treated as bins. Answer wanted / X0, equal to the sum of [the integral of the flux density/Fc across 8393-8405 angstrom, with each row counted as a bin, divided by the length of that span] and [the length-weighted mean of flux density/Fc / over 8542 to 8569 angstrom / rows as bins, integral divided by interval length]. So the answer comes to 2.03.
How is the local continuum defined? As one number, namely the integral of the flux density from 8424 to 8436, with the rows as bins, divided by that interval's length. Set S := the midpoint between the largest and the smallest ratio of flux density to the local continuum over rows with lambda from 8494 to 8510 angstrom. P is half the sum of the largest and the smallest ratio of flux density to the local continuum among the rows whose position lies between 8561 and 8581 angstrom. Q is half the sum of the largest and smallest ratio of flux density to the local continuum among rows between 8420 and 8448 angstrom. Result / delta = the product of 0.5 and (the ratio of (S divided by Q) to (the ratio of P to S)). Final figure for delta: 0.453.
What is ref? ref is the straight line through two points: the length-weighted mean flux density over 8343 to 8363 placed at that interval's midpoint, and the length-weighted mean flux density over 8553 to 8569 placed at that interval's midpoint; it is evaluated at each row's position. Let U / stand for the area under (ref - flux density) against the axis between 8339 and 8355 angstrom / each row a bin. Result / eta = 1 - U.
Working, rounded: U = -4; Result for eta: 5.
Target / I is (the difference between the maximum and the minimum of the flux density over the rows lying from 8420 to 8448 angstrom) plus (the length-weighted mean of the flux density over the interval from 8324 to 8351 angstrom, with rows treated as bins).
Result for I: 11.3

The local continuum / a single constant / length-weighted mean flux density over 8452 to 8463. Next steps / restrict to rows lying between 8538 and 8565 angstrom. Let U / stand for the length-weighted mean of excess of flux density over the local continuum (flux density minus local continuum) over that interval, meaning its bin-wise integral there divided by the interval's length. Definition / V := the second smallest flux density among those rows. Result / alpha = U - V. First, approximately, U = 0.01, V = 10.92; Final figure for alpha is -10.9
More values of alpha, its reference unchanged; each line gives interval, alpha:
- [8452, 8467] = -11.0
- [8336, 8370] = -10.7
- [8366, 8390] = -10.9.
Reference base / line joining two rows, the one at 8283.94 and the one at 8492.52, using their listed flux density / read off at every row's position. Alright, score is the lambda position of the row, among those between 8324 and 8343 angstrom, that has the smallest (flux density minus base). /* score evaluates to 8329.84 angstrom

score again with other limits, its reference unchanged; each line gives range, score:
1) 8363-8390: 8379.86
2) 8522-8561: 8539.58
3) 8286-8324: 8314.51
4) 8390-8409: 8406.92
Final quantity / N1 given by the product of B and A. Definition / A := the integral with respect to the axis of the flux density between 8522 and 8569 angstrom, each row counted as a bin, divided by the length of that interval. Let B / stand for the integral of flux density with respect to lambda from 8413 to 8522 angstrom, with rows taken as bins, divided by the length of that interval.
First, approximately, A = 11.1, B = 10.7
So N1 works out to 119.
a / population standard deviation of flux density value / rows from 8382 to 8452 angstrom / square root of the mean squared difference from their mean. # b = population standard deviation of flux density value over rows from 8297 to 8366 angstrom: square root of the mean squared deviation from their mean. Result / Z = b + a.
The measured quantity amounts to 0.56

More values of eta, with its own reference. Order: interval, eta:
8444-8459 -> 0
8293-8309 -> 7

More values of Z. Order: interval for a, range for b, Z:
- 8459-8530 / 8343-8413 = 0.70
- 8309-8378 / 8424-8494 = 0.44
